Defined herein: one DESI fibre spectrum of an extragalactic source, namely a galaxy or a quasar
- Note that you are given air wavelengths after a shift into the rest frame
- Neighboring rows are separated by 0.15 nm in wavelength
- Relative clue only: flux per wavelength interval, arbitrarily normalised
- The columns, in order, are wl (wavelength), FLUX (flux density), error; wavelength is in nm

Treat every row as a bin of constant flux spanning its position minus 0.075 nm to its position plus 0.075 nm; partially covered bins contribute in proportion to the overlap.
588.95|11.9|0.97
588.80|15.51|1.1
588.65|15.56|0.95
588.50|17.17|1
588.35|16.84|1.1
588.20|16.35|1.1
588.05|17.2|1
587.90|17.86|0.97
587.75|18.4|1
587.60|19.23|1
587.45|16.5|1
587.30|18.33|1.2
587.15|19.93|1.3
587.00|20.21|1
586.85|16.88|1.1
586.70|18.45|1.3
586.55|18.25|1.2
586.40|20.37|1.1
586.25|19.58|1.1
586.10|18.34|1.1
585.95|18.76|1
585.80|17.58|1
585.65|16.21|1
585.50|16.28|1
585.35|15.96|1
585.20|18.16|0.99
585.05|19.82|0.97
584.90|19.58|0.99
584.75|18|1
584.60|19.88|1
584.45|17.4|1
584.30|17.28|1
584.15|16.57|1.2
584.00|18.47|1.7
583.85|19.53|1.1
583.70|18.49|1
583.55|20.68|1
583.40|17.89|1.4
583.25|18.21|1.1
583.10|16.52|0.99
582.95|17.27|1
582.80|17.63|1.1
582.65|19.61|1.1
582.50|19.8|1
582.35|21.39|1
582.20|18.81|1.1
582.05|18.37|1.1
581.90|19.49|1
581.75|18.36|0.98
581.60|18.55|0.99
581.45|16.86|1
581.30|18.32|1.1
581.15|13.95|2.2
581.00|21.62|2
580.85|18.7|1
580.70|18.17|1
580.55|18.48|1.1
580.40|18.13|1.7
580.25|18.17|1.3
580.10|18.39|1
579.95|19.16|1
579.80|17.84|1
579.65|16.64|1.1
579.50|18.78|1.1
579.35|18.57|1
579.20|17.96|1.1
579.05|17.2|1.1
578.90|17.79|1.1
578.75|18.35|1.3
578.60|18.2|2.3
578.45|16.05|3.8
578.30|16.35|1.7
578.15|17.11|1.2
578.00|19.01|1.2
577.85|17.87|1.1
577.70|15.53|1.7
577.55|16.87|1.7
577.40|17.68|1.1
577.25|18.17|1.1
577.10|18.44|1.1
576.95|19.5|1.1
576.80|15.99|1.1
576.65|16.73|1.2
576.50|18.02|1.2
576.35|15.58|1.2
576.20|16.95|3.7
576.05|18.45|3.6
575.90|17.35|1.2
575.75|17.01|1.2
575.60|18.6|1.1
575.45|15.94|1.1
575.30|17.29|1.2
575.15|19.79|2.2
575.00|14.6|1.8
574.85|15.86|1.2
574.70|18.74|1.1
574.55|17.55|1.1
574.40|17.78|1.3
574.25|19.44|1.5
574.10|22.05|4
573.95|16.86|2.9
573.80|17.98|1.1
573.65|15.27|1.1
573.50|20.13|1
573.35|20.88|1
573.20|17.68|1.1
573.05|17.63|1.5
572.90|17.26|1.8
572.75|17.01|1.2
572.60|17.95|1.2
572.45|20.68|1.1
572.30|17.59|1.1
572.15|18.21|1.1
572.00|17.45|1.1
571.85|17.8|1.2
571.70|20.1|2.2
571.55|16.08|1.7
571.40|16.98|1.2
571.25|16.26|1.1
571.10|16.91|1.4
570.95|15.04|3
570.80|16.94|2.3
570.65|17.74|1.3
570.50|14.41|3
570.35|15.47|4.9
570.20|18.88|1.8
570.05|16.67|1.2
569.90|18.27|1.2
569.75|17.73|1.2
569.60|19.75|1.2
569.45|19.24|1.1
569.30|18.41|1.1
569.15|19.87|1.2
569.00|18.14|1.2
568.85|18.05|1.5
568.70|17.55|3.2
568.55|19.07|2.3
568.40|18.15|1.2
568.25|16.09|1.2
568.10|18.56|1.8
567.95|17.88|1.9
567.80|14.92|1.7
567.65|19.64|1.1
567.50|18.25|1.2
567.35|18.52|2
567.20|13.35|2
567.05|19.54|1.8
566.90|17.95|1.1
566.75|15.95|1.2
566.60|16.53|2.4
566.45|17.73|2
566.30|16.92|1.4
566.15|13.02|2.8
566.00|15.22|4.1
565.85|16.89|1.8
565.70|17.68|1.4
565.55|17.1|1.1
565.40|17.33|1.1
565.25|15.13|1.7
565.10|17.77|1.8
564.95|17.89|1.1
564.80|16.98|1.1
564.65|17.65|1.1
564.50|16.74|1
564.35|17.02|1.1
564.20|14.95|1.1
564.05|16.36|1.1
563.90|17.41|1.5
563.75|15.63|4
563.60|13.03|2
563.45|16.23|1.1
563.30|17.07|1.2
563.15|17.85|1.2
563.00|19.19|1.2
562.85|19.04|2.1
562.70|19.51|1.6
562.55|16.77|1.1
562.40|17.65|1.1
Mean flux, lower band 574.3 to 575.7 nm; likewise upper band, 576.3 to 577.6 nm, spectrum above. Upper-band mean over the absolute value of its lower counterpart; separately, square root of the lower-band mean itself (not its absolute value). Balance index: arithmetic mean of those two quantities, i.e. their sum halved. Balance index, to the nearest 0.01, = 2.59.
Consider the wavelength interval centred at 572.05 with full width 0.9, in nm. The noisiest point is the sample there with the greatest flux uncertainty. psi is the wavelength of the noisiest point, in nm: 571.70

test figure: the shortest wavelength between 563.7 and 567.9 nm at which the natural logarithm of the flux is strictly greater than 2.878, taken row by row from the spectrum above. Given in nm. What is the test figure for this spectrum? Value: 564.95 nm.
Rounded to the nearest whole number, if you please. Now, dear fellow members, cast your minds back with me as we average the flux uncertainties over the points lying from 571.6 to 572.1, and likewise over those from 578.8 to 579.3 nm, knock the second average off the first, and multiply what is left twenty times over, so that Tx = 8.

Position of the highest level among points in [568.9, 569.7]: 569.15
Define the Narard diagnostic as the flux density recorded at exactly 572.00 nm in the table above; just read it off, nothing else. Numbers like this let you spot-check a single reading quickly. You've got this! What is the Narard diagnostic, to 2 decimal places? 17.45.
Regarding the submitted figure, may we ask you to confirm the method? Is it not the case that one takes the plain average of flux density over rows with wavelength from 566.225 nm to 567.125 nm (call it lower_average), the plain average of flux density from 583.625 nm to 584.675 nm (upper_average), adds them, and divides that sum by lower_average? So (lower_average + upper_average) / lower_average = 2.05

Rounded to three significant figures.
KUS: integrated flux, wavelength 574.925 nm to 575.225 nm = 5.16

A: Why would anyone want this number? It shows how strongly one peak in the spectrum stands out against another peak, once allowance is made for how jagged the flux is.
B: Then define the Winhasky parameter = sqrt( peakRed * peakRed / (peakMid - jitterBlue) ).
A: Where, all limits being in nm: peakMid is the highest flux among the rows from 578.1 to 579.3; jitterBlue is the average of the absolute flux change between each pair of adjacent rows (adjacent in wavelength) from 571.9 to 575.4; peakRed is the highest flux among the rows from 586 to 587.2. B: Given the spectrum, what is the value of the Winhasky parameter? 5.0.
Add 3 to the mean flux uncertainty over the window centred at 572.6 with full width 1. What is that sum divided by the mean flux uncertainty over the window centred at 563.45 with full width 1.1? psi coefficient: 2.5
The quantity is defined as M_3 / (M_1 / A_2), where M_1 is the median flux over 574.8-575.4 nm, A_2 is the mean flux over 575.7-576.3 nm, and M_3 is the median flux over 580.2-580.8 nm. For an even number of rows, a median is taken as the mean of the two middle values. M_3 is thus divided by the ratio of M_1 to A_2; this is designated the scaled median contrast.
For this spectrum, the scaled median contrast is 19.1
